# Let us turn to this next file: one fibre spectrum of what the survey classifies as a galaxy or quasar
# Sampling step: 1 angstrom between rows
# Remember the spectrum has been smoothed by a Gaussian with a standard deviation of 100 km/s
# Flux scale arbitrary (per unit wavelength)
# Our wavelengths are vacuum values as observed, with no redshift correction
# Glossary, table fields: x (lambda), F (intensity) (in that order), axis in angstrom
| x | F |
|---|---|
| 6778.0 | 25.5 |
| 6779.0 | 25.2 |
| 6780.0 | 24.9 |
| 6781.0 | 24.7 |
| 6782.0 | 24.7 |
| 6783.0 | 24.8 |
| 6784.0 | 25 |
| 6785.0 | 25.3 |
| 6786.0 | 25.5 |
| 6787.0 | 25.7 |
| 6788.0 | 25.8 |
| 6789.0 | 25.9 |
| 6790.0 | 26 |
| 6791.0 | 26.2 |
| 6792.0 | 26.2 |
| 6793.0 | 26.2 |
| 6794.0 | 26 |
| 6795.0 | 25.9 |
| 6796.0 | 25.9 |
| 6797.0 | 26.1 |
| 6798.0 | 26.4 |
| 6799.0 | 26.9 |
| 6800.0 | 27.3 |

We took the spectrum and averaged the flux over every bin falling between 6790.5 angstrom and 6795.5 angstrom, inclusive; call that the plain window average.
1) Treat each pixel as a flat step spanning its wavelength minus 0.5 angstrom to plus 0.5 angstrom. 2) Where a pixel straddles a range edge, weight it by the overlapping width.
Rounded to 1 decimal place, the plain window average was 26.1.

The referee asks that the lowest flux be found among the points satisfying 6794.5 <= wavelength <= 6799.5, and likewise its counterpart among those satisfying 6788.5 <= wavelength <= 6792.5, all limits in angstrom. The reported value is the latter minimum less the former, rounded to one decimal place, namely 0.0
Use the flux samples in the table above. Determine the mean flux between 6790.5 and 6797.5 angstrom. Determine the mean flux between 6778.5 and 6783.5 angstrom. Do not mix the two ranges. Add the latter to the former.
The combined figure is 50.93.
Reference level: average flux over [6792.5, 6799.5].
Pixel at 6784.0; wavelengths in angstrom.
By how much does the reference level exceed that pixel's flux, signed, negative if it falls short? 1.20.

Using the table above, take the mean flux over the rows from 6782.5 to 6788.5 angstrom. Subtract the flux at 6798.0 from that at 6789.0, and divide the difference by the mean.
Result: -0.020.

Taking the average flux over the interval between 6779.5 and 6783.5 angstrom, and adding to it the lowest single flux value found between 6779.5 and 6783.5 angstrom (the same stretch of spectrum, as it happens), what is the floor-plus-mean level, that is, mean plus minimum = 49.5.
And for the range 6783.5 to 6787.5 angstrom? 50.4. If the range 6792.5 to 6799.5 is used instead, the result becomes 52.1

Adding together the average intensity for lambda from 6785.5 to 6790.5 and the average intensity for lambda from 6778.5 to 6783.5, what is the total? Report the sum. 50.6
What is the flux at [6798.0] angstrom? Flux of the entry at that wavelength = 26.4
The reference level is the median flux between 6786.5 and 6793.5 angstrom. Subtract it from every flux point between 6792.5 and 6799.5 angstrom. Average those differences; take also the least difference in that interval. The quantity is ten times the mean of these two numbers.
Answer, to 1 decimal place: 0.5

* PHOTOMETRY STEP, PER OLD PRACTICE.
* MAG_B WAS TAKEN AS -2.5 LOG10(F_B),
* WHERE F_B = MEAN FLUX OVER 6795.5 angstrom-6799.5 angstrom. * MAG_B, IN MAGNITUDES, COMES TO -3.55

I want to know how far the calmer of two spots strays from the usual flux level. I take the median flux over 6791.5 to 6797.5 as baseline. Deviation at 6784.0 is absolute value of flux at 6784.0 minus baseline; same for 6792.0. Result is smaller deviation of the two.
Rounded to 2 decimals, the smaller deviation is 0.15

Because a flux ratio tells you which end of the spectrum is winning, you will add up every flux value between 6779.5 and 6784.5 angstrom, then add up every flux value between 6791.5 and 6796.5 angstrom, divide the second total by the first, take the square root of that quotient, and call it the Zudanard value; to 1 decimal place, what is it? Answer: 1.0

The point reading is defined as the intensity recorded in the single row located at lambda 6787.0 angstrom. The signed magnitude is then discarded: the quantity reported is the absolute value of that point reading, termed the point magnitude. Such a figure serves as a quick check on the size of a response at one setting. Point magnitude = 25.7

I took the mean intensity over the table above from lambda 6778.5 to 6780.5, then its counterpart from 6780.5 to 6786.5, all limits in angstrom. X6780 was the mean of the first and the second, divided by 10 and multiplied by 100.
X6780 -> 250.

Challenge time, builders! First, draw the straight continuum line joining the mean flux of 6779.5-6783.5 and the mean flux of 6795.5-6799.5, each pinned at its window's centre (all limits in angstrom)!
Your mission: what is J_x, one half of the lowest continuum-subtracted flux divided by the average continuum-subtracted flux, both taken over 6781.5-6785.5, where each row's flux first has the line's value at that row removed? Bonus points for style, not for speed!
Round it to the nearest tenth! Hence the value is 3.3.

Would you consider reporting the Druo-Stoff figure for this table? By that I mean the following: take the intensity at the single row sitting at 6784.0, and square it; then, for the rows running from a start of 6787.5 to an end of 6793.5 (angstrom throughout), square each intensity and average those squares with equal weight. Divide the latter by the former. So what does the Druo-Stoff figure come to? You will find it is 1.09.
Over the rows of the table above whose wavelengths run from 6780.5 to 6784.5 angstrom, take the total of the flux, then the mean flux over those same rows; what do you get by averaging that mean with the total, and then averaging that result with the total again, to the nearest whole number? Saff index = 81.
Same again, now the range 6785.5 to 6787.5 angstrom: 45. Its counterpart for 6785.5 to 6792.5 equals 142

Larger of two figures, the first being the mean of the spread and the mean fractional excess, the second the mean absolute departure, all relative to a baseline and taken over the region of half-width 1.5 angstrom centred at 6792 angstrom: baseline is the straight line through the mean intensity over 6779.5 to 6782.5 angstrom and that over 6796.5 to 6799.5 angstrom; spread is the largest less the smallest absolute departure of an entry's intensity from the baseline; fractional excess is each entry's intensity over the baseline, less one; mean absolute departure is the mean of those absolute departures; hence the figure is 0.33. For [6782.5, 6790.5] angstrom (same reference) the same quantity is 0.24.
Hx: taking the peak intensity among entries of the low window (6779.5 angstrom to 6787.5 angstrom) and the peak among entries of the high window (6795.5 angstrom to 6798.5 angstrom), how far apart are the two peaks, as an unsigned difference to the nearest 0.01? 0.70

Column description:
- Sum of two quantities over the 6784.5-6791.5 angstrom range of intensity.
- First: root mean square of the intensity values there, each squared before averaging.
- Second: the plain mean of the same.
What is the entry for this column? 51.5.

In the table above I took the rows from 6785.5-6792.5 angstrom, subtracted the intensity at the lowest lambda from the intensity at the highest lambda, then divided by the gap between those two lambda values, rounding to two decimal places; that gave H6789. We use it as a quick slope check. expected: 0.12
